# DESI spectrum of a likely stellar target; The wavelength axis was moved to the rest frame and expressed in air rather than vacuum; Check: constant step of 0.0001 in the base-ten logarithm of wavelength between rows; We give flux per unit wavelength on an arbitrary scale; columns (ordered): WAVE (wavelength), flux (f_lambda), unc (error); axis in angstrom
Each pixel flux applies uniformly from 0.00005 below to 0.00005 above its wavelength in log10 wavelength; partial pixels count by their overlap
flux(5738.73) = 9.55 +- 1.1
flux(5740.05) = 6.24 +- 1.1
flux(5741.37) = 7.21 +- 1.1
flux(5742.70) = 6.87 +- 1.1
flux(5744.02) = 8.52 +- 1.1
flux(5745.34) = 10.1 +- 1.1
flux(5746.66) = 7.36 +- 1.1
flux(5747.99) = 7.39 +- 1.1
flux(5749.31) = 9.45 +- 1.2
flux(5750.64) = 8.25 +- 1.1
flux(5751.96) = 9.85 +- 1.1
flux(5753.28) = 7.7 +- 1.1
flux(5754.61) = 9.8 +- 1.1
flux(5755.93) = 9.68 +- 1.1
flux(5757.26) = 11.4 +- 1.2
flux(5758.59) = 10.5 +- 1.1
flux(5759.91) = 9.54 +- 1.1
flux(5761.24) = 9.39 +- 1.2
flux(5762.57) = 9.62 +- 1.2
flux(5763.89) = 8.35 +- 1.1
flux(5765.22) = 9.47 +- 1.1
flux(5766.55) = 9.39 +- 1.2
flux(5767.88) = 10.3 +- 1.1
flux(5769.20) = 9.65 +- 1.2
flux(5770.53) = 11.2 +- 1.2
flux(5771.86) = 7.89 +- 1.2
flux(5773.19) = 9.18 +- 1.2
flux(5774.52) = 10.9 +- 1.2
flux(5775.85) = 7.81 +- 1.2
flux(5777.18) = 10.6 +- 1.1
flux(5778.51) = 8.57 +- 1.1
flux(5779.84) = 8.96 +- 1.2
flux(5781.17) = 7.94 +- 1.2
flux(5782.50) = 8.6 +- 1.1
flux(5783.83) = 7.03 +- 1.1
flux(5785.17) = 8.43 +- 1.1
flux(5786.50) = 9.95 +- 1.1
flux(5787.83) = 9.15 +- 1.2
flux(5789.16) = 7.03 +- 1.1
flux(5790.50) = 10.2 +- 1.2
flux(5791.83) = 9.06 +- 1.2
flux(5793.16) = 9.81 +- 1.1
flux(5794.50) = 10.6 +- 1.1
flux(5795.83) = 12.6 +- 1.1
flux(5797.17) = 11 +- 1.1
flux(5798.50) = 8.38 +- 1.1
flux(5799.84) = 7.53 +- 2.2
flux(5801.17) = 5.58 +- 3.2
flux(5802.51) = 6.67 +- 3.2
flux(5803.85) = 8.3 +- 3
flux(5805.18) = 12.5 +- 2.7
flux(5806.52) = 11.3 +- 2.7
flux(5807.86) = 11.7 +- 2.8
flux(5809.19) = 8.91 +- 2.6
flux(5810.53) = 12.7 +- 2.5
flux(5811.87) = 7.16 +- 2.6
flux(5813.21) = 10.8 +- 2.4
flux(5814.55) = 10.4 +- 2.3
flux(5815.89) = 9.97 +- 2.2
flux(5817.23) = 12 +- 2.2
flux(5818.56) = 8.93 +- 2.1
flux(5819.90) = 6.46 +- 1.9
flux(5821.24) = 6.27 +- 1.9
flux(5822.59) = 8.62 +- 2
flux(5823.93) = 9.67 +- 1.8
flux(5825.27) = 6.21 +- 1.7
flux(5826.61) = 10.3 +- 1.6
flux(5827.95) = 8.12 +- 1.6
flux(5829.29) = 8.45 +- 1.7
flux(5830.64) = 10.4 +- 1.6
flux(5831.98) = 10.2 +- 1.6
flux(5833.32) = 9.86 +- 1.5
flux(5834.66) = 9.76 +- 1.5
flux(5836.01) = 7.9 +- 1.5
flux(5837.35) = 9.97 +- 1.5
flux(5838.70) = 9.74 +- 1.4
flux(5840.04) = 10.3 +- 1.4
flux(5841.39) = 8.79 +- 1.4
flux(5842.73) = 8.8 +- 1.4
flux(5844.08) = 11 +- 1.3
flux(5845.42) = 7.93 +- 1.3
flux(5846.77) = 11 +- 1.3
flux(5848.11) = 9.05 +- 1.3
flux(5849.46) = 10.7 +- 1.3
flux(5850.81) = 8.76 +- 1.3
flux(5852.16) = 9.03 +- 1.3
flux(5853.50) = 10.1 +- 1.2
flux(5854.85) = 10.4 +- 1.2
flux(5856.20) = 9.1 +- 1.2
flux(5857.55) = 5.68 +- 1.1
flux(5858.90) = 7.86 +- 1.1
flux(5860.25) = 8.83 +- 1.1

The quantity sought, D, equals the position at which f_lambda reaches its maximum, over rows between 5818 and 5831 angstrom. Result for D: 5830.64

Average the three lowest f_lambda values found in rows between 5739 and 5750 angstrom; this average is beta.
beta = 6.8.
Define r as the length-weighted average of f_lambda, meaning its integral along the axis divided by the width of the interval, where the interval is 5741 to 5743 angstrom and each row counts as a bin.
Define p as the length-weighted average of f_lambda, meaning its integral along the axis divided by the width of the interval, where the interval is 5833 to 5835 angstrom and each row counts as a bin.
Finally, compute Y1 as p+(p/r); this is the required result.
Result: 11.2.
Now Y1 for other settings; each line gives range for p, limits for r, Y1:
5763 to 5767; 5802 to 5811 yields 10.0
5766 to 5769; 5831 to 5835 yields 10.8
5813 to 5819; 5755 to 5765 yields 11.5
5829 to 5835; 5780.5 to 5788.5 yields 11.0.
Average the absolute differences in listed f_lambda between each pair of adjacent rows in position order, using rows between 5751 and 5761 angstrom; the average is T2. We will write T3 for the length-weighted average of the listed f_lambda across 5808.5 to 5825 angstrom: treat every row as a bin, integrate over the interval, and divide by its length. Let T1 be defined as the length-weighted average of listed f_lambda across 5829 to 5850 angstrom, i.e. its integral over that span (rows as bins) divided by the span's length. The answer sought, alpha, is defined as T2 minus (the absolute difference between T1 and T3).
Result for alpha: 0.9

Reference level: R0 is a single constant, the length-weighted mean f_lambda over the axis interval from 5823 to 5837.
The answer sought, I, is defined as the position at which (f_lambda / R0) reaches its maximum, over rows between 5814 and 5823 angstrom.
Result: 5817.23 angstrom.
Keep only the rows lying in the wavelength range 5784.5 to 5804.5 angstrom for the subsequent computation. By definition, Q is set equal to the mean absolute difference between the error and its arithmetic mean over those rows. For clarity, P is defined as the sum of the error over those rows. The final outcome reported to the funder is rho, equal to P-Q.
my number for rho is 23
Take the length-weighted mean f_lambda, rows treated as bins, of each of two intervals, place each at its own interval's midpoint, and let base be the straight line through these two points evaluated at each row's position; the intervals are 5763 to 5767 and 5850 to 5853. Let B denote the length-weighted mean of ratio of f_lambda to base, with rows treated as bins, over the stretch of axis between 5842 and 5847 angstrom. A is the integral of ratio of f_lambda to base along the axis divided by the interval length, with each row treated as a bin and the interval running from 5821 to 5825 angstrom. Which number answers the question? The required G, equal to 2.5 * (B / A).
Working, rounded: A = 0.90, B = 1.06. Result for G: 2.9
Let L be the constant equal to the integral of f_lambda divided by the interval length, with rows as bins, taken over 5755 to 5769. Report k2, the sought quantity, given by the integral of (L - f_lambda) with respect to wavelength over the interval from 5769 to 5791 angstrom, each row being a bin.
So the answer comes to 17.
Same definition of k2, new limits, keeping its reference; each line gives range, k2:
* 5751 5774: 4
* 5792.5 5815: 0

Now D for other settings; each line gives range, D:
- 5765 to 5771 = 5770.53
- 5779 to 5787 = 5786.50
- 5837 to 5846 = 5844.08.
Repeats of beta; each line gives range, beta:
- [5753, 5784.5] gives 7.5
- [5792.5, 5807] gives 6.6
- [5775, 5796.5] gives 7.3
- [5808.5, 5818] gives 8.7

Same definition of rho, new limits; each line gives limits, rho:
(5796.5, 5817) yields 36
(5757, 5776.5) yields 17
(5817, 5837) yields 26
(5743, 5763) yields 17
